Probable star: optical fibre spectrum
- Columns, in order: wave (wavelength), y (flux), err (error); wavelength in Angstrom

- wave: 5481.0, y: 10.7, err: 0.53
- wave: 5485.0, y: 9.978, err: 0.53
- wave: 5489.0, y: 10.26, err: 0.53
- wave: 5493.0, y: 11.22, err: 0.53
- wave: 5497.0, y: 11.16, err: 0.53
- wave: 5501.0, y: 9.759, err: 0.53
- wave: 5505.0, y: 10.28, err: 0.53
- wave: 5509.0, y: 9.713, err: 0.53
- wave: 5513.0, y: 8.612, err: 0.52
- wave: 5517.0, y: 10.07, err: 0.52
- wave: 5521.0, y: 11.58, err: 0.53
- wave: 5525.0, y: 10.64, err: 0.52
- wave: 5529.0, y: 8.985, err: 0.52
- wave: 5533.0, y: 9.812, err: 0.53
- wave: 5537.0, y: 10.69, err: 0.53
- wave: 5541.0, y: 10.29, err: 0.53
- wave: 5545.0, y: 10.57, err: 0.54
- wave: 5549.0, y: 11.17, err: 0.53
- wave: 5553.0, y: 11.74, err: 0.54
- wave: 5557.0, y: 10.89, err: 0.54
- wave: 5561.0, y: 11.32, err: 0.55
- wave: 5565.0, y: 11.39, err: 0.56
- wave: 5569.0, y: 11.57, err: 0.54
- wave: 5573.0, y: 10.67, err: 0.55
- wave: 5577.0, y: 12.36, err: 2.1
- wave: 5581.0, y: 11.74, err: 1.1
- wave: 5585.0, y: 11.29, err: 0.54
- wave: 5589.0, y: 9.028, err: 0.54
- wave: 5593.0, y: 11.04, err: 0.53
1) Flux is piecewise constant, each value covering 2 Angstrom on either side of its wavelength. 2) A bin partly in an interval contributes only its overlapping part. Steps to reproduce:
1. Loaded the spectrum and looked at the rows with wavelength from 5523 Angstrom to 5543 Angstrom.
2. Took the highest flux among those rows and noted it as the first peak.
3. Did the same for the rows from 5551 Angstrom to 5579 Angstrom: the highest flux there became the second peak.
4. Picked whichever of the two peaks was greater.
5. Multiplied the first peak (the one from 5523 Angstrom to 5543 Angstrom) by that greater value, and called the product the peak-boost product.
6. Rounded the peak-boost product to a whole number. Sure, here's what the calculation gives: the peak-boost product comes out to 132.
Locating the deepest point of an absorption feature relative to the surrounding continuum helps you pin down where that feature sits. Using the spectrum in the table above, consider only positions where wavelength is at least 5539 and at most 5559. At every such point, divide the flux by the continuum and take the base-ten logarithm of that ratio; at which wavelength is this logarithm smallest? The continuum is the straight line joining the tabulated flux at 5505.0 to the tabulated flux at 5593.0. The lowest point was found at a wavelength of 5541.0 Angstrom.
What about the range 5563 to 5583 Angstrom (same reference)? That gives 5573.0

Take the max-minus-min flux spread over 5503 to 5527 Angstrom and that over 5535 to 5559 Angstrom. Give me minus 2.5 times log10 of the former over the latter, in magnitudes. -0.78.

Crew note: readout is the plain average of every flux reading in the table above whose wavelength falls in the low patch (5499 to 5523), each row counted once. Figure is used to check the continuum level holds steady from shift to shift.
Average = 10.00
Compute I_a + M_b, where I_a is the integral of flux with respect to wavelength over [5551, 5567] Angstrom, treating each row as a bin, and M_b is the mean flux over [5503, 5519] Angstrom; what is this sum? 191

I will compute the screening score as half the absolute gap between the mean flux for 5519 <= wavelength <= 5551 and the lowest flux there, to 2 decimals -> 0.74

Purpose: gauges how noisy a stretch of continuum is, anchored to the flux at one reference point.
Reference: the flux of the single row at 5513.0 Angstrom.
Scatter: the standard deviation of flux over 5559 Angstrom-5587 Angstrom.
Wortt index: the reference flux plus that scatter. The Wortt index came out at 9.1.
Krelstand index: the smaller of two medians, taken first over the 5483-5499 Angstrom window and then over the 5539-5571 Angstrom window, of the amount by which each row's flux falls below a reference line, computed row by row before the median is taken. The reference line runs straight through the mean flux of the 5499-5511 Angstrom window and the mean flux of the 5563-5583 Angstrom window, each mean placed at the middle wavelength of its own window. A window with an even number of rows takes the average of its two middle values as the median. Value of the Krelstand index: -1.08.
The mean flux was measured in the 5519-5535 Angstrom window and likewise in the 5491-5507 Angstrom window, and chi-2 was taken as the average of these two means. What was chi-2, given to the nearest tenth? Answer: 10.4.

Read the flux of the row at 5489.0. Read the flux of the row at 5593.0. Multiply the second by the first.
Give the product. 113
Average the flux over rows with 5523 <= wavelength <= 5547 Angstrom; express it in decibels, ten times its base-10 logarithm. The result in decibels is 10.1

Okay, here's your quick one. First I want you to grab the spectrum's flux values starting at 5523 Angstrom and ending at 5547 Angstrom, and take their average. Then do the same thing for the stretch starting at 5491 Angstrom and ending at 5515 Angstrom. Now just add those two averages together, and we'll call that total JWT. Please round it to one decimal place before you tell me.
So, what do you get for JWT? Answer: 20.3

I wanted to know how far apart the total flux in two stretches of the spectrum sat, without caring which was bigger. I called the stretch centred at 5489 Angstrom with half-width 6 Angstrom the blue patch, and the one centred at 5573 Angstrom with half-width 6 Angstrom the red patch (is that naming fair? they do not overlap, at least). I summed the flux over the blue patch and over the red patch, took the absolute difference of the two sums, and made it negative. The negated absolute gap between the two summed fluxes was -3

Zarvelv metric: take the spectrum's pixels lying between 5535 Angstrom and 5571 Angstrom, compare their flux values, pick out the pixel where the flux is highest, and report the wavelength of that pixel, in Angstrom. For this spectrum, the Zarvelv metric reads 5553.0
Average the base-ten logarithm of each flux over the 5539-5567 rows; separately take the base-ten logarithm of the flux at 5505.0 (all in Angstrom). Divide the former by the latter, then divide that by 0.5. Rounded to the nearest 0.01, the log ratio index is 2.06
